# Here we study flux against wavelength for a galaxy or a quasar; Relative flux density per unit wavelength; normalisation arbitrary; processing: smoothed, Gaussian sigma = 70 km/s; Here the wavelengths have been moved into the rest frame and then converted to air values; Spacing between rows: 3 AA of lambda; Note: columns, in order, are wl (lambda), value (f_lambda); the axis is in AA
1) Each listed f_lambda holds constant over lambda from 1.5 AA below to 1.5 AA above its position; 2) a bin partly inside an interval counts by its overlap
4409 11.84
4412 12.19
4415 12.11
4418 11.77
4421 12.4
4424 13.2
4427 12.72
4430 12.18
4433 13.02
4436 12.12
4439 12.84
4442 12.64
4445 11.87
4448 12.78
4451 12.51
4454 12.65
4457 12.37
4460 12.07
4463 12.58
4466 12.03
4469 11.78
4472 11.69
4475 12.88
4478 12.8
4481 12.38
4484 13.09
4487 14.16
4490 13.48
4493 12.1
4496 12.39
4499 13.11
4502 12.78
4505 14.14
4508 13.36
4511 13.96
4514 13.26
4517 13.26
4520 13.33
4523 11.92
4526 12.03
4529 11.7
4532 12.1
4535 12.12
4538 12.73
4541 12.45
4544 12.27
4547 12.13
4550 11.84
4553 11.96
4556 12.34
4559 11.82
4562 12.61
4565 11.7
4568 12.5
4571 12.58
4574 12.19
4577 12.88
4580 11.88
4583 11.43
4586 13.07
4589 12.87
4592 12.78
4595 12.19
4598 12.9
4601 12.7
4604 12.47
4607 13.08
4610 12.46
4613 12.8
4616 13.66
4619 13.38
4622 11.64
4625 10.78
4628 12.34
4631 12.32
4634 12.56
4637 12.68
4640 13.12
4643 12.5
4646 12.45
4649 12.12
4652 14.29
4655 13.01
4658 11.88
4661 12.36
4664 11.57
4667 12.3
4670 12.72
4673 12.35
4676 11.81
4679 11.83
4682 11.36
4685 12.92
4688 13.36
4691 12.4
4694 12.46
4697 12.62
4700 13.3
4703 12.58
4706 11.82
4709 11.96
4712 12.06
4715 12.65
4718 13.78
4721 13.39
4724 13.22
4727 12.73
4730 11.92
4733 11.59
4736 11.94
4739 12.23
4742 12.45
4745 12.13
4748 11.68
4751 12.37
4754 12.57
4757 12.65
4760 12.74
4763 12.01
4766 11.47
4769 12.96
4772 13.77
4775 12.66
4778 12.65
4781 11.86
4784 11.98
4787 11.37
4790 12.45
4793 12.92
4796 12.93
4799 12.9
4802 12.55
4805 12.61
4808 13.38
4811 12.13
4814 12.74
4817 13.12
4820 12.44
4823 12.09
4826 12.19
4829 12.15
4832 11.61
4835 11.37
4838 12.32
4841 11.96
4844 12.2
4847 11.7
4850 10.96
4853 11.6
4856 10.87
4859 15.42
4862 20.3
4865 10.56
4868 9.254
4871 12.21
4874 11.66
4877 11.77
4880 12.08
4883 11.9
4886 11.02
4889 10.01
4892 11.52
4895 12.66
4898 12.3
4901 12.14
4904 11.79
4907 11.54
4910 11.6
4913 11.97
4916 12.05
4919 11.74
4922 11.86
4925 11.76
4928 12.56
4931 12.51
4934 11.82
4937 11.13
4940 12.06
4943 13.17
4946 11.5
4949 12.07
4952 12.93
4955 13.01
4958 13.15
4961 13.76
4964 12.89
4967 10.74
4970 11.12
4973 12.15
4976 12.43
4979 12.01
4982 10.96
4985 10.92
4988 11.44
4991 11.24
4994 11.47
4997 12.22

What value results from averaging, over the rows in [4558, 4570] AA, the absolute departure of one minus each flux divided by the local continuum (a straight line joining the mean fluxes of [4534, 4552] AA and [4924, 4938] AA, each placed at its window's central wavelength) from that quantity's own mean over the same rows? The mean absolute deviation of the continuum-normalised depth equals 0.033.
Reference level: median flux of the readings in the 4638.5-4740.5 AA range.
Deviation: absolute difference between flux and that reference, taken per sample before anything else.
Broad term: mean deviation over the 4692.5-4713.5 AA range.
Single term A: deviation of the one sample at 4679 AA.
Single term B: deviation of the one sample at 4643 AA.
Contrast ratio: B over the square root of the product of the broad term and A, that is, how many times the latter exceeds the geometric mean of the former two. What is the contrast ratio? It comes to 0.16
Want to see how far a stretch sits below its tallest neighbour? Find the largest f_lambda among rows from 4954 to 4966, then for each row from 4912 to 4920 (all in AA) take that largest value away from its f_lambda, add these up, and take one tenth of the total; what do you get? -0.55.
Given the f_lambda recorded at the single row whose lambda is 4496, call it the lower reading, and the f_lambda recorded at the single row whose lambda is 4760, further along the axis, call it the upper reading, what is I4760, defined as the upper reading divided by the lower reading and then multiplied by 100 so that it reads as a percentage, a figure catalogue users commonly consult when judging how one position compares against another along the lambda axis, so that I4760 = 103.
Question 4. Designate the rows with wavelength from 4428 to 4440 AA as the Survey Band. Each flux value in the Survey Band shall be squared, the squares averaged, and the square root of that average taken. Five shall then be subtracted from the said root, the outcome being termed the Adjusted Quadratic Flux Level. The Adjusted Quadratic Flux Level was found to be 7.5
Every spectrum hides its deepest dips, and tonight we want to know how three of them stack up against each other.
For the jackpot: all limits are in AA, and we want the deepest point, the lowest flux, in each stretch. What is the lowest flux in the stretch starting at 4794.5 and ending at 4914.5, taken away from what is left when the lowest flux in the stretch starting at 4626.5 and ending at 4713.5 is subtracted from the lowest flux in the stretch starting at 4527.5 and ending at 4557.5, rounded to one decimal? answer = -8.9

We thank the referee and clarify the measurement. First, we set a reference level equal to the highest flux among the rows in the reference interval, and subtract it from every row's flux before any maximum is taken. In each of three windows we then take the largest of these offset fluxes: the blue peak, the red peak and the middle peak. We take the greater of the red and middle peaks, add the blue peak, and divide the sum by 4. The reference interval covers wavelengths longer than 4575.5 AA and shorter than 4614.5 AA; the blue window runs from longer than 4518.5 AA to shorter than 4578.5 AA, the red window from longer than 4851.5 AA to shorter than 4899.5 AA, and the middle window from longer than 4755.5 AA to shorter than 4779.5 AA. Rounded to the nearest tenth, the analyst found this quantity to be 1.9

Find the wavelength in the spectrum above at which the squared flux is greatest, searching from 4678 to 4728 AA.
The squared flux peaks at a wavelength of 4718 AA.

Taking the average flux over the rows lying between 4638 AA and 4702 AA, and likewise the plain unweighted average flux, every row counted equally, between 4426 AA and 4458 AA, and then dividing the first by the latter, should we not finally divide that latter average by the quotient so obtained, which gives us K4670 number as 12.5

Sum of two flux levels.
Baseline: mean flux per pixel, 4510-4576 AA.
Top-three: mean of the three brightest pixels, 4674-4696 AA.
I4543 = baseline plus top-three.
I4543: 25.3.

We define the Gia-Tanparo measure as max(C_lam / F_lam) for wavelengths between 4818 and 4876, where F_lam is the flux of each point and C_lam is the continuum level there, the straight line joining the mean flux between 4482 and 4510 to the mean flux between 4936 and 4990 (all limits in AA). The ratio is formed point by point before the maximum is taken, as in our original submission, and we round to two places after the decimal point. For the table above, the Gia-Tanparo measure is 1.33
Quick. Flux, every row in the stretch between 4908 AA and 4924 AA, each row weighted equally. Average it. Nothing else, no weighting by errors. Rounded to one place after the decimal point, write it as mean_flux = 11.8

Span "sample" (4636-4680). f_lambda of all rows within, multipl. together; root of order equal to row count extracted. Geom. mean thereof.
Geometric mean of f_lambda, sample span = 12.45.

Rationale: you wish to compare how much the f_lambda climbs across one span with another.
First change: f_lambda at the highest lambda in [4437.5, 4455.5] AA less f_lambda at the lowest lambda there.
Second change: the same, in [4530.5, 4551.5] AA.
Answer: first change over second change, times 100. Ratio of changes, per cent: 73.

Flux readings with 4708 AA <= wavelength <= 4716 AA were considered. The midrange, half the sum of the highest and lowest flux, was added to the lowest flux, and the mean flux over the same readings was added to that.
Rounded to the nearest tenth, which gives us 36.5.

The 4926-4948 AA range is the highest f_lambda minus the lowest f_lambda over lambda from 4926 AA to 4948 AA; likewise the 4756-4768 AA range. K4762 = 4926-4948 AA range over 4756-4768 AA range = 1.6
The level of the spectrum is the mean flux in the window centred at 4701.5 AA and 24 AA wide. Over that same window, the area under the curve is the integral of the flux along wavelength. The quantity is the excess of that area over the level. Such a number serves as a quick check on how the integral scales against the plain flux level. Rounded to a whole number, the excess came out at 285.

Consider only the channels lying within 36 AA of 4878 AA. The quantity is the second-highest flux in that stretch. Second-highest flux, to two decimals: 15.42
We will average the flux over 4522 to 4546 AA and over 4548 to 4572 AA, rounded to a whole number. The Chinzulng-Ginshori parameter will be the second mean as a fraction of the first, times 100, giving 100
